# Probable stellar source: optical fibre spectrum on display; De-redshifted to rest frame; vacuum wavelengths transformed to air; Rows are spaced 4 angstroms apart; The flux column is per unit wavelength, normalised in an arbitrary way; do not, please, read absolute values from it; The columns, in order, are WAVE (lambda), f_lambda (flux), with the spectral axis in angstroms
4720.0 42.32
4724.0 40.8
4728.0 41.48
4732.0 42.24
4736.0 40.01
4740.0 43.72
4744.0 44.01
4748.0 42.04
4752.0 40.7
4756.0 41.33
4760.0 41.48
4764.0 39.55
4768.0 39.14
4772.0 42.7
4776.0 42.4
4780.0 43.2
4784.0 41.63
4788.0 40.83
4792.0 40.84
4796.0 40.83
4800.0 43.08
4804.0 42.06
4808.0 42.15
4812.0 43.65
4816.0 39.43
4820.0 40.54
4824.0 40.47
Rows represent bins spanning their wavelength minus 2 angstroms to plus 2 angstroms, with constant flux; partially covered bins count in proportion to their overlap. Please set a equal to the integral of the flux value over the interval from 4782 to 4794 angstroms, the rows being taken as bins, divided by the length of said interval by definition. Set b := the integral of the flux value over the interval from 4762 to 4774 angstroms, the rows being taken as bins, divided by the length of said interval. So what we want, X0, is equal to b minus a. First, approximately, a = 41.1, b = 40.5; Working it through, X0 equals -0.6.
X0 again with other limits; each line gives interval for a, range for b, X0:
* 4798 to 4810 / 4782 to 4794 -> -1.3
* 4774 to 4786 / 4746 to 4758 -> -1.1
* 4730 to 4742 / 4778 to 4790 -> -0.1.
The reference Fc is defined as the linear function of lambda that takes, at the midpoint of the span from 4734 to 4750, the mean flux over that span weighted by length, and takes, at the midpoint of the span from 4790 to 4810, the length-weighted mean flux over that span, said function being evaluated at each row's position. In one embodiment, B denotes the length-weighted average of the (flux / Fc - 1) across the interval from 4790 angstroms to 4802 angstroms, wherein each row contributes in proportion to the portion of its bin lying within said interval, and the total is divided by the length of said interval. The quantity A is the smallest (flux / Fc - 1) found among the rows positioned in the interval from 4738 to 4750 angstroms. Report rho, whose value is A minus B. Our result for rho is -0.002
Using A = -0.008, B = -0.006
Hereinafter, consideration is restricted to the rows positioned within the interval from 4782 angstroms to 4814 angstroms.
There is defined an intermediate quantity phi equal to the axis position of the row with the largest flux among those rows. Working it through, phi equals 4812.0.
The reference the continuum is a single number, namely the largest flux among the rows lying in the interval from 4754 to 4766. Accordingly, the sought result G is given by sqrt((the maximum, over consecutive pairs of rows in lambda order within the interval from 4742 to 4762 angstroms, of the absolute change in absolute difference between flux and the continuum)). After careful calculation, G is 1.40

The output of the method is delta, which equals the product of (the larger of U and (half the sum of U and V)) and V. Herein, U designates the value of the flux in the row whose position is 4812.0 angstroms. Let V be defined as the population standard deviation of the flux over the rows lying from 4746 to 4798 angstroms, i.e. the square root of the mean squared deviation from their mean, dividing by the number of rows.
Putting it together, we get 49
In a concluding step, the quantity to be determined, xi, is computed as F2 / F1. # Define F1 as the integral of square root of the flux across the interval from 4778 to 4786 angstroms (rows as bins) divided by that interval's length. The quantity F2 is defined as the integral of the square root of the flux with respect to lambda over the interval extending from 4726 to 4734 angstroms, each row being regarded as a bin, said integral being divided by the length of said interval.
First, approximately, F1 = 6.51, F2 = 6.47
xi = 0.993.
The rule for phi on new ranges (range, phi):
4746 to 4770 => 4748.0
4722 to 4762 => 4744.0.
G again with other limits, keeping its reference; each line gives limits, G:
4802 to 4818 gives 1.22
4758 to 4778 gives 1.39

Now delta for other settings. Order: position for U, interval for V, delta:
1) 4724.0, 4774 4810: 36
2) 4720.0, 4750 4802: 51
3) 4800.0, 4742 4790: 59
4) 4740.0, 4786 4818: 57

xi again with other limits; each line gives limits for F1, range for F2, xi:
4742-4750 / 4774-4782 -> 0.997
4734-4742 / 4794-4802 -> 1.001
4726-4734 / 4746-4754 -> 0.994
